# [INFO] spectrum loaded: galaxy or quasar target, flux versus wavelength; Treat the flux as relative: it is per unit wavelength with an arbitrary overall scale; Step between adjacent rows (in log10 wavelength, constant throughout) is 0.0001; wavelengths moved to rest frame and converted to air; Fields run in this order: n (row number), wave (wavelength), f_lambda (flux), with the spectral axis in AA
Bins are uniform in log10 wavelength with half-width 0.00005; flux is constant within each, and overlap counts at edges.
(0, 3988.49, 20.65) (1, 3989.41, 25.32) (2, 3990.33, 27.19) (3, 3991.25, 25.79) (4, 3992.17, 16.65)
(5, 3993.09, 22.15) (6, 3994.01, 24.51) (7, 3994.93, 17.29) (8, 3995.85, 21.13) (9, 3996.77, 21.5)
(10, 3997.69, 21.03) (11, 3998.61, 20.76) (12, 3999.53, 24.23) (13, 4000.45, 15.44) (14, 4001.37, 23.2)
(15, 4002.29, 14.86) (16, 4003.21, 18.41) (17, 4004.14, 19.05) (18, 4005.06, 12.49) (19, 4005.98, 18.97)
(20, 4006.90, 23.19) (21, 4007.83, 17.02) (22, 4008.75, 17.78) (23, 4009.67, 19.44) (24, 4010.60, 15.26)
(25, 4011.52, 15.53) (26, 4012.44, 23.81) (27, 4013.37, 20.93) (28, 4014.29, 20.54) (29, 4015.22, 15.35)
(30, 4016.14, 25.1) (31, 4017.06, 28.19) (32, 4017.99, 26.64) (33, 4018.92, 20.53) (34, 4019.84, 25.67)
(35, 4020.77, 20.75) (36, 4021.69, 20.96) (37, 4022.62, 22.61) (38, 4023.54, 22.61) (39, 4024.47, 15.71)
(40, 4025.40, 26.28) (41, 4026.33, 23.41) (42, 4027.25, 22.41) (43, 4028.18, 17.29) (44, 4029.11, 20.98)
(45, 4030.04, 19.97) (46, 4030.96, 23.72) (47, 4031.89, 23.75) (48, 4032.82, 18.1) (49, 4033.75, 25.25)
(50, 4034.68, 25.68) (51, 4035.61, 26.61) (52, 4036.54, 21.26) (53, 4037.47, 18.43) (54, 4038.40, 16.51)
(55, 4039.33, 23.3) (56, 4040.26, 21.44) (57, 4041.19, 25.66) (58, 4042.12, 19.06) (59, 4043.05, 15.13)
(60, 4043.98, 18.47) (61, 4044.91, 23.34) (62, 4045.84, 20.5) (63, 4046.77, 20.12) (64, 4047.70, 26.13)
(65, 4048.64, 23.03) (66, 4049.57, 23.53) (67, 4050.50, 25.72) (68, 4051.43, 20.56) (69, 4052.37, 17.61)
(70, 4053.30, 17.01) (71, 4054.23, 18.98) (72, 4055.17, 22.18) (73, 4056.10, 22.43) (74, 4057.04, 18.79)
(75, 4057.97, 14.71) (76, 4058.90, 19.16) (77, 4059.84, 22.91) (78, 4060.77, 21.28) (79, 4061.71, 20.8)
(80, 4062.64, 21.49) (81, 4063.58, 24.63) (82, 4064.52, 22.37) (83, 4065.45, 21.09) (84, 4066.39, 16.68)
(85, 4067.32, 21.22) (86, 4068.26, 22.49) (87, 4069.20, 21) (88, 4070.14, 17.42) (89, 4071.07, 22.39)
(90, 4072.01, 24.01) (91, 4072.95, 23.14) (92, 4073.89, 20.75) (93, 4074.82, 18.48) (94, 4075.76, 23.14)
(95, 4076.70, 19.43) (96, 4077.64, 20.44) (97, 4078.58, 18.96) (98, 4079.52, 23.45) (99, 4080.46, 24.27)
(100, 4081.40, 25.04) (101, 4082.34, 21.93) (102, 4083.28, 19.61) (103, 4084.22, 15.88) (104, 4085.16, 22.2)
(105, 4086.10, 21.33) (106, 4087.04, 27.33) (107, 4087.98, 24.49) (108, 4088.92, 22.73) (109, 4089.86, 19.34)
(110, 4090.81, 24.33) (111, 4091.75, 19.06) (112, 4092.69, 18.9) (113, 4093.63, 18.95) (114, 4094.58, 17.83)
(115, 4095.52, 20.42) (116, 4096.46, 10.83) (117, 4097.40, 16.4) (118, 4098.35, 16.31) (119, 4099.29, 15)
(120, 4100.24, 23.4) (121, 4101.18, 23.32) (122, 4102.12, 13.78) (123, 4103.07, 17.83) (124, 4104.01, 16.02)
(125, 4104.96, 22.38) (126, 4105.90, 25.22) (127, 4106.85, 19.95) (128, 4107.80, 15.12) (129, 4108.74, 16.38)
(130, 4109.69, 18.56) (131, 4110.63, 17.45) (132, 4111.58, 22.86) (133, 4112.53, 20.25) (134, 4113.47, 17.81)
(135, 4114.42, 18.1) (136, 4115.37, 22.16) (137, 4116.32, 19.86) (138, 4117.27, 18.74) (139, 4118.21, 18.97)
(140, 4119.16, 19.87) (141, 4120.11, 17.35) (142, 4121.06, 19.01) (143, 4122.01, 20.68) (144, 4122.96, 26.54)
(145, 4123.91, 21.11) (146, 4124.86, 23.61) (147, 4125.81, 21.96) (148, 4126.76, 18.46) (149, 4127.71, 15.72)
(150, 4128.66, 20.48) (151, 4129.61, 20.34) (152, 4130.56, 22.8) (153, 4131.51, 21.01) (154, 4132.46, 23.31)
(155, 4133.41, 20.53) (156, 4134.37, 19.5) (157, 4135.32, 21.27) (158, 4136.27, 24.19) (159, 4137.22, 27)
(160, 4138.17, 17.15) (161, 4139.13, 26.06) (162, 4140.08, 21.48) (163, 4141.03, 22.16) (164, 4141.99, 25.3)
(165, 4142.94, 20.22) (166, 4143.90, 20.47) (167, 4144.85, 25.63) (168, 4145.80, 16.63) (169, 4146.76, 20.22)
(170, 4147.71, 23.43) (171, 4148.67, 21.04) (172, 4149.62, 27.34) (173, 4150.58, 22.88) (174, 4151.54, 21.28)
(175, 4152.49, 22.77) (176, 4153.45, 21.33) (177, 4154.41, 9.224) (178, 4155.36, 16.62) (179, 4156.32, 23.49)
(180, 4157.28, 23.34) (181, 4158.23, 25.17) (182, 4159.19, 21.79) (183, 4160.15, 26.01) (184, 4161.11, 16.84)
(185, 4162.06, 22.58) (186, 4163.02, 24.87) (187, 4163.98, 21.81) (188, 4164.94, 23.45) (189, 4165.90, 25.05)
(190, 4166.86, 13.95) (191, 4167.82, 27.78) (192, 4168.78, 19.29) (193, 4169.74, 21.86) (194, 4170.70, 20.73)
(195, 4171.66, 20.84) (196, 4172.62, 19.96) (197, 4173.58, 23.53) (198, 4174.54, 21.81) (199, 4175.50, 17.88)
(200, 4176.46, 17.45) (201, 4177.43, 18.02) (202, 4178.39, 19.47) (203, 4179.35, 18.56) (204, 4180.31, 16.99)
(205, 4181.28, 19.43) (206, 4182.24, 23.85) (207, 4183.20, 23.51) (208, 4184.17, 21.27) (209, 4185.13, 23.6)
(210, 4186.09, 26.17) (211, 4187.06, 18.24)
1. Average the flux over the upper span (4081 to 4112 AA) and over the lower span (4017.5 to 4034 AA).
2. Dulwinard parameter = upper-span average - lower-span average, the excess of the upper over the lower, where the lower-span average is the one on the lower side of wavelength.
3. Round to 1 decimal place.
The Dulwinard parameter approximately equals -2.3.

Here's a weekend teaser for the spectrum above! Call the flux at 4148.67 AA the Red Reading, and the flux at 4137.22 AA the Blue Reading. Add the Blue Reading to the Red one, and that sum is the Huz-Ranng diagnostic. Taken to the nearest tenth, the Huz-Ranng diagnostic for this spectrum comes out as 48.0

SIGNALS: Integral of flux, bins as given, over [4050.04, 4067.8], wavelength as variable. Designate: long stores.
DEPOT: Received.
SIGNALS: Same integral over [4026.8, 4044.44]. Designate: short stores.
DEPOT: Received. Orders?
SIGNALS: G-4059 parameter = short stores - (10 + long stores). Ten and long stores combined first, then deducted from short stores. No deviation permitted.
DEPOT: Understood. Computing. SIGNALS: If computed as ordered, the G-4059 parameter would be 0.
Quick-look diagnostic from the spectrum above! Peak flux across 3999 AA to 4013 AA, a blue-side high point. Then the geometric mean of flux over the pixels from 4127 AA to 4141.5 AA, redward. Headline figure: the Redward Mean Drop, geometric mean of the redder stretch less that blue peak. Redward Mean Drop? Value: -2.89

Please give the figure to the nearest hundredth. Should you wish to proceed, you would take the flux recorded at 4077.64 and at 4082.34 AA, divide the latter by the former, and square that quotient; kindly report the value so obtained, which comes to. 1.15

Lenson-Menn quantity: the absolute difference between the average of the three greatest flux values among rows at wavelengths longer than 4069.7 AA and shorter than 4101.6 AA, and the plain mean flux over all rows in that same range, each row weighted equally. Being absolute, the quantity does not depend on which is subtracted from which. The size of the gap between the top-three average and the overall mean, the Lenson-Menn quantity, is 5.0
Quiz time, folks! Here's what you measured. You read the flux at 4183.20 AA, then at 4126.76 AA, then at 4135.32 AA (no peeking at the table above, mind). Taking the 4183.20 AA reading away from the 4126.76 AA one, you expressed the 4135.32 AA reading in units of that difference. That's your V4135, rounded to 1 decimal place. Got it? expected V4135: -4.2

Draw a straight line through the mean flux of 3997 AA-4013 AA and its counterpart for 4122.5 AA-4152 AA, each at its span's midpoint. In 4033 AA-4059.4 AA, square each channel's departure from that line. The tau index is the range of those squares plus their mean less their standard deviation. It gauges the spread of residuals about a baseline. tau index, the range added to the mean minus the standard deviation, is 48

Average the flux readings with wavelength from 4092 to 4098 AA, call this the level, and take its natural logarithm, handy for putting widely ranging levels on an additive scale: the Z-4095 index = 2.85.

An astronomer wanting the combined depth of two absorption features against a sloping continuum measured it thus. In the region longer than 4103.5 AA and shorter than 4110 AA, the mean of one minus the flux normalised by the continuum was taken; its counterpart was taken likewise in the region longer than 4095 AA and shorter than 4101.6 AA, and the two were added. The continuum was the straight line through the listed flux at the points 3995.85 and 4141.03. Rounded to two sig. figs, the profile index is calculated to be 0.31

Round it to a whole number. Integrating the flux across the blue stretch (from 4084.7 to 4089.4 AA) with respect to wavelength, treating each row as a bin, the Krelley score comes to 111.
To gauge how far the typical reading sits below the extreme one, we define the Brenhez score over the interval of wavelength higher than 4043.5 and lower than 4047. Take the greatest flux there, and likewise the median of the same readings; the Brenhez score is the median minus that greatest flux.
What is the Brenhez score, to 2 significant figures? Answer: -3.0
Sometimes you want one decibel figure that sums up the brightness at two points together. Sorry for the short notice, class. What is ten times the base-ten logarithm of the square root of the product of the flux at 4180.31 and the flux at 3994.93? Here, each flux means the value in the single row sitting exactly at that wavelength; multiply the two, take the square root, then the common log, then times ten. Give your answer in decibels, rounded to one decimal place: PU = 12.3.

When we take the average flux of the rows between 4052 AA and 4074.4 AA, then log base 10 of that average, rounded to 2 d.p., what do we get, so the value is 1.31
